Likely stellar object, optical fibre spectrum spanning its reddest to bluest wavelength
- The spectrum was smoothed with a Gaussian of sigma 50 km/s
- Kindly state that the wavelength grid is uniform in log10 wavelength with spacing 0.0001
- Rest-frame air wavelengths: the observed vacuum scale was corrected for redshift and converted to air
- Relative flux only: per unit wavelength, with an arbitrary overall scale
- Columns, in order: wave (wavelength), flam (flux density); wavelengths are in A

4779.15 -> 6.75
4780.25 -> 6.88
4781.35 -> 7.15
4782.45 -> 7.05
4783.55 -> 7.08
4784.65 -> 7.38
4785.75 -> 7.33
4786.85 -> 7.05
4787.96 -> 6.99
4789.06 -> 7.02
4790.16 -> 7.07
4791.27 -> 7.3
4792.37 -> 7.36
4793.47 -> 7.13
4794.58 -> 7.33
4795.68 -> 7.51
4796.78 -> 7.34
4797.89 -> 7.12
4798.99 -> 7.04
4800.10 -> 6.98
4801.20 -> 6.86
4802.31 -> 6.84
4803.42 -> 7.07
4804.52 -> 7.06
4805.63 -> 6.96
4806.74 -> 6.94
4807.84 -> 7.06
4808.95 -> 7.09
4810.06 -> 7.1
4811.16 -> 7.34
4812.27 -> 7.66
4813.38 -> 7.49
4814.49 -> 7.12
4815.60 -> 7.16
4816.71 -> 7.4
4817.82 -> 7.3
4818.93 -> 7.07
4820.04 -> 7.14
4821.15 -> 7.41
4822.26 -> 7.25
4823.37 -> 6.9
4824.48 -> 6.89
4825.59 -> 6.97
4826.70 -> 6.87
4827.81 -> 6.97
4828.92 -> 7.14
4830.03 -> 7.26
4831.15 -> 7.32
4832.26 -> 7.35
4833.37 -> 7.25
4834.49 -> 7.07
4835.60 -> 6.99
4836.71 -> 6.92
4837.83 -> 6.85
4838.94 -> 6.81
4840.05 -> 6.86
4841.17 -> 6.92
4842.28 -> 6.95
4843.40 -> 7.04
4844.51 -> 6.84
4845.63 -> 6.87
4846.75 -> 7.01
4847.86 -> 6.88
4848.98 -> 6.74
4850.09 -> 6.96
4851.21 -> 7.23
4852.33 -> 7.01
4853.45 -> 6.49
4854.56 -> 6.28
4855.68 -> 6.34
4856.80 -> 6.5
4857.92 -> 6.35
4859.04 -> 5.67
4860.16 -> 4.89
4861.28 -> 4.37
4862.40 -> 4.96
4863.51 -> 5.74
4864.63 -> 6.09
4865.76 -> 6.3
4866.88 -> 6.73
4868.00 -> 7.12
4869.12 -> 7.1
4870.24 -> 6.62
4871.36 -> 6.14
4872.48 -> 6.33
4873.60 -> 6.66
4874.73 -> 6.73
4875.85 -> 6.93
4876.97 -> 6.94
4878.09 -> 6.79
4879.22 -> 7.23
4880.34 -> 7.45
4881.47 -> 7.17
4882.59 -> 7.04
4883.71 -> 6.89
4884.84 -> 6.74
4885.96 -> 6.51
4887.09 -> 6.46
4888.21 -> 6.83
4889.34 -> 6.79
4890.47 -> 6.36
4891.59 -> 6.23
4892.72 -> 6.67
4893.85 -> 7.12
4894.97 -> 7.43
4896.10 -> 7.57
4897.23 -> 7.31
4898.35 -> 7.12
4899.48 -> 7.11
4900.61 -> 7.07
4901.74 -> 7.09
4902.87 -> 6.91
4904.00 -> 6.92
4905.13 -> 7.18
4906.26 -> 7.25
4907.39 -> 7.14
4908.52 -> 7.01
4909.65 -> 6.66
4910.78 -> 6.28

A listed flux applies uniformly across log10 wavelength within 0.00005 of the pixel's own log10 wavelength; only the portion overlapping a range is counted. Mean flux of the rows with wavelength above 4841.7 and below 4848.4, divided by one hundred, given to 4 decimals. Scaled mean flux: 0.0693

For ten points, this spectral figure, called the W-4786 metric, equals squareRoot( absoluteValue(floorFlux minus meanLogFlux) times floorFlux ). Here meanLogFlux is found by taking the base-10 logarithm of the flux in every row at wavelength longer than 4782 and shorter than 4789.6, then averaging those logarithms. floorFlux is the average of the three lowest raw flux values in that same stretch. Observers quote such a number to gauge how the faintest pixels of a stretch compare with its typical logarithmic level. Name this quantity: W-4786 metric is 6.58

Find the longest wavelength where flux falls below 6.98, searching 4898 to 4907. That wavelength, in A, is 4904.00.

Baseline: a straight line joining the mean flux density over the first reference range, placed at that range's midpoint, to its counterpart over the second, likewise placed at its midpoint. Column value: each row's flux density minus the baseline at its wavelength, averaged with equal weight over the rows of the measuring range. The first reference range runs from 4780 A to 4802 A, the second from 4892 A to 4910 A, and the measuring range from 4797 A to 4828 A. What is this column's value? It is -0.03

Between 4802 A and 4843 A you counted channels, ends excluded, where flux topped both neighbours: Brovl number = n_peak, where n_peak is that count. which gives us 6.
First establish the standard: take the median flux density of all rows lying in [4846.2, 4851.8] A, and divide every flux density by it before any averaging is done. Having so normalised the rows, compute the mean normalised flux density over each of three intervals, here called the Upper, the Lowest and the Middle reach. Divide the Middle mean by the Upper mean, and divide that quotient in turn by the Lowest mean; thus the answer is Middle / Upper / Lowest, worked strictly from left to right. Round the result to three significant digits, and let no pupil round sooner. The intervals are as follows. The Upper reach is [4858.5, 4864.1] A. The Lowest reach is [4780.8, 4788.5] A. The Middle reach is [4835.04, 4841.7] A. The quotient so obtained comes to 1.31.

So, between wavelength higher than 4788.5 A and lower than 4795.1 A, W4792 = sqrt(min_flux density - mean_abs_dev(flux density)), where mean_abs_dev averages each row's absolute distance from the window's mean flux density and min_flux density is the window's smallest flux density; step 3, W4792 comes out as 2.63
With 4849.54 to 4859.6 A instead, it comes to 2.31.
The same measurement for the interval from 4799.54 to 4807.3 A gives 2.60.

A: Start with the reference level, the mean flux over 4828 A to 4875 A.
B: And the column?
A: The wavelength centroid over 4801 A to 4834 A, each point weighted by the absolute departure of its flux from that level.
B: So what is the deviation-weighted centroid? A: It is 4818.1 A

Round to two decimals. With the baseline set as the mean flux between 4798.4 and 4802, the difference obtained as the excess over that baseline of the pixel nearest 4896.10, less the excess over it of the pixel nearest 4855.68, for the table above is 1.23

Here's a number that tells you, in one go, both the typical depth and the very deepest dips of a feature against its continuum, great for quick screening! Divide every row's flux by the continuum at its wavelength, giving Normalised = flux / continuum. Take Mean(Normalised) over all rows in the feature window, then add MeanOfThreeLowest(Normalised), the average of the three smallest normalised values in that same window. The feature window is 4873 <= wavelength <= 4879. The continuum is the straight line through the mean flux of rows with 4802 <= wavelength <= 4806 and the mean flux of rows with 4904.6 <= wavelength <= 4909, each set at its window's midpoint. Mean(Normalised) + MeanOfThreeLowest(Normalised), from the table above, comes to 1.91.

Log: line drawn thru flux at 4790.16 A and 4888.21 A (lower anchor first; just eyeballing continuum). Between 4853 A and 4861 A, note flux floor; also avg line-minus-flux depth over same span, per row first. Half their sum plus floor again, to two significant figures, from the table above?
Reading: 7.8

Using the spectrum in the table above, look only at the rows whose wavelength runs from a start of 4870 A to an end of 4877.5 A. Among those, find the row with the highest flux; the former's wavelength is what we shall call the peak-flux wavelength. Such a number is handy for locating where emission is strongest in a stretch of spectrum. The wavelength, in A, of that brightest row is 4876.97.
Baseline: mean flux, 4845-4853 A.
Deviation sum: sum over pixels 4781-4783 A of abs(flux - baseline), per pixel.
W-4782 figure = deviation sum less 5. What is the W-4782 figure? -4.7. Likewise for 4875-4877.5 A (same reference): -5.0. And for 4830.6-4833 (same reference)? -4.2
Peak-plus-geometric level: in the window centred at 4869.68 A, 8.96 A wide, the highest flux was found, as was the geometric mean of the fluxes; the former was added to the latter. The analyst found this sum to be 13.7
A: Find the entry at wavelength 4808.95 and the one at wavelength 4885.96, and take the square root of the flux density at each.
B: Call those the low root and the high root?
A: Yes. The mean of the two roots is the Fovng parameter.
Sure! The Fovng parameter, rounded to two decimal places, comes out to 2.61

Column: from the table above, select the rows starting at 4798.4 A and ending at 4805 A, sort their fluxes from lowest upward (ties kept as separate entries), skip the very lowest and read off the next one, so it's 6.86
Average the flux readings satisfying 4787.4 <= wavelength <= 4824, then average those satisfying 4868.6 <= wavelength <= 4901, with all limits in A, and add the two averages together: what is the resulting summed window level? 14.0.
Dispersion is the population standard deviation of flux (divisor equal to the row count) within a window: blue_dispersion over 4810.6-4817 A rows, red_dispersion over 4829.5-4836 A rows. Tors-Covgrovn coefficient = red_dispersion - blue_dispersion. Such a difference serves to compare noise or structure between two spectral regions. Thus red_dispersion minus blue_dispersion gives -0.1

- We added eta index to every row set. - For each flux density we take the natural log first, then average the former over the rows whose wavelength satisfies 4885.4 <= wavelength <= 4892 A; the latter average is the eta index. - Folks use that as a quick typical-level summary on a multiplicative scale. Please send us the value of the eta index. 1.88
